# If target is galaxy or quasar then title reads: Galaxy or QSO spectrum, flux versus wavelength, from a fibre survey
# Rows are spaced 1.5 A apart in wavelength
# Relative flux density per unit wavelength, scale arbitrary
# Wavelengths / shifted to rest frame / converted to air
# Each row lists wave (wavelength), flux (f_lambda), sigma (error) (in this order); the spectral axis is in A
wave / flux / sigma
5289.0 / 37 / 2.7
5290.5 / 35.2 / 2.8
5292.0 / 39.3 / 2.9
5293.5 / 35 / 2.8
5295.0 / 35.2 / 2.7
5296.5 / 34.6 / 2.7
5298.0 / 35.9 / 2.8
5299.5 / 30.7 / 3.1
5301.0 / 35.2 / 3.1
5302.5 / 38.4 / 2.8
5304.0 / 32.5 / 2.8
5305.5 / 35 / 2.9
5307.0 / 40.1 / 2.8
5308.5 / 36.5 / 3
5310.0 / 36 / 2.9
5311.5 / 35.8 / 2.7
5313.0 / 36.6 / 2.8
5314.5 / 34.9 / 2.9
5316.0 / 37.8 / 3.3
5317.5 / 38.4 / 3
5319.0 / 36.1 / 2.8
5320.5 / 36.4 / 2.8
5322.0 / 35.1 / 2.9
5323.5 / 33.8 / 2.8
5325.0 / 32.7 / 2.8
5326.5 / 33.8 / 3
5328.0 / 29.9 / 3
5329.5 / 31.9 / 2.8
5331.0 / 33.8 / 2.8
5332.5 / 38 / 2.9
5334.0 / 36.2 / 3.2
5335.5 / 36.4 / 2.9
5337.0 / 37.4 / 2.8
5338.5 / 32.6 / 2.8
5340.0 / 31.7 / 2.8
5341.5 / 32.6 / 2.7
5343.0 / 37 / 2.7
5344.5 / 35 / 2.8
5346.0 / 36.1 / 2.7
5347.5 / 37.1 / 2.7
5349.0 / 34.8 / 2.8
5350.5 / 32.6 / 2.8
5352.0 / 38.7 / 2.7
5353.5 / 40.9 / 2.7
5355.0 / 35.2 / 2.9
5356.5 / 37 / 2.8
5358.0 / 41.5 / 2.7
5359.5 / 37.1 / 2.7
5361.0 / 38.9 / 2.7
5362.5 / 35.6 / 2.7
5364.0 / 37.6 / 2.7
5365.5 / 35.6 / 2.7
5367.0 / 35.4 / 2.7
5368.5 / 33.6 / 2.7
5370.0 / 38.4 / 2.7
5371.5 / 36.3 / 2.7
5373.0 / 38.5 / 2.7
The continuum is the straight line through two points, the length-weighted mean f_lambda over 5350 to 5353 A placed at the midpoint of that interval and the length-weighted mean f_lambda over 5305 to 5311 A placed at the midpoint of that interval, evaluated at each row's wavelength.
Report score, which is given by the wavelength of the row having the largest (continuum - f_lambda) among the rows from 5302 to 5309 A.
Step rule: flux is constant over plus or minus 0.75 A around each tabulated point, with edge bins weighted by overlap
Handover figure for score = 5304.0 A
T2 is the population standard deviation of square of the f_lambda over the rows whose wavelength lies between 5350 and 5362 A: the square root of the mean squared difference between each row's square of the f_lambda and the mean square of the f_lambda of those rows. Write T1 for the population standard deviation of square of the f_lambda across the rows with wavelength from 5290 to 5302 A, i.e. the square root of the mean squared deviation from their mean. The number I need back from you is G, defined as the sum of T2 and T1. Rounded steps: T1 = 152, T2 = 204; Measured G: 357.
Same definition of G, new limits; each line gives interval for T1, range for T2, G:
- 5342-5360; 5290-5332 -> 346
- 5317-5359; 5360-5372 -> 314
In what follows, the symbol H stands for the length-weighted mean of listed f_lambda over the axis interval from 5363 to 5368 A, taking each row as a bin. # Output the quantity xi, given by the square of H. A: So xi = 1299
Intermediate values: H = 36.0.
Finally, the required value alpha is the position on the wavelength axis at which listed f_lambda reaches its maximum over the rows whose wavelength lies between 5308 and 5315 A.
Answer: 5313.0 A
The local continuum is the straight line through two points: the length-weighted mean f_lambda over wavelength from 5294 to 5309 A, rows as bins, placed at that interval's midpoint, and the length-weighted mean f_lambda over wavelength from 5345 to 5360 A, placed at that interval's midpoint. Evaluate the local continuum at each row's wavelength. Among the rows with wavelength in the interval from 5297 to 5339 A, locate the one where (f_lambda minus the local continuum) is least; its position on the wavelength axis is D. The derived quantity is 5328.0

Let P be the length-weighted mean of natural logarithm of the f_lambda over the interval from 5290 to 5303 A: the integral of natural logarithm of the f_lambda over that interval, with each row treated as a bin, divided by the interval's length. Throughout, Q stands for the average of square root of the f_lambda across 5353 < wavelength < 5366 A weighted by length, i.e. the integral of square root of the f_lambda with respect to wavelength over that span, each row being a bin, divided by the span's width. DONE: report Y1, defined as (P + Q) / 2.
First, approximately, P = 3.57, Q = 6.14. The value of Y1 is 4.85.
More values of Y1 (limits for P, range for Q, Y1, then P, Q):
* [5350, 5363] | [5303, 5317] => 4.82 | 3.63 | 6.02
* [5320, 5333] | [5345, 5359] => 4.80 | 3.52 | 6.08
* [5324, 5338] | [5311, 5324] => 4.77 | 3.54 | 6.01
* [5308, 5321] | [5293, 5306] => 4.74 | 3.60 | 5.89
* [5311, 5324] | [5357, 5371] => 4.84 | 3.59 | 6.09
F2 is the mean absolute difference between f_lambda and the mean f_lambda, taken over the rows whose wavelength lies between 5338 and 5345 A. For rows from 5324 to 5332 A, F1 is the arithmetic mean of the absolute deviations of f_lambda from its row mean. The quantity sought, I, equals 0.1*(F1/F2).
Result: 0.07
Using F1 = 1.22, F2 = 1.8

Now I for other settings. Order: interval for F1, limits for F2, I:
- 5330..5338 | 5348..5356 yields 0.04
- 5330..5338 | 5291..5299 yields 0.08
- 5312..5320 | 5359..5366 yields 0.10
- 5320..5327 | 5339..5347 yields 0.06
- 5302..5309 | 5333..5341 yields 0.10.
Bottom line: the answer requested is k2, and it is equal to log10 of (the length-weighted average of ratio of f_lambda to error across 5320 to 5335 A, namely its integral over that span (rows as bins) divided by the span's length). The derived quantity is 1.07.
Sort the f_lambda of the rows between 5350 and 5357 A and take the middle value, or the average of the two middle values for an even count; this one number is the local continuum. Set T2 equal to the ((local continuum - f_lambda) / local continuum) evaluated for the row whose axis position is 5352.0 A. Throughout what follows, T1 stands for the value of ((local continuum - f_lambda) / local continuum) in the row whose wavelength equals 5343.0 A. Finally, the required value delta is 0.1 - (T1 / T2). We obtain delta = 0.10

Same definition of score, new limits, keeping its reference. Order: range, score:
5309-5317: 5314.5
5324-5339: 5328.0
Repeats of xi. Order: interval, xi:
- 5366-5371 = 1283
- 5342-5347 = 1290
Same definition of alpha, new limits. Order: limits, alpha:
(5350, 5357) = 5353.5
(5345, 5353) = 5352.0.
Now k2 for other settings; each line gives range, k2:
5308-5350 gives 1.09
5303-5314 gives 1.10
